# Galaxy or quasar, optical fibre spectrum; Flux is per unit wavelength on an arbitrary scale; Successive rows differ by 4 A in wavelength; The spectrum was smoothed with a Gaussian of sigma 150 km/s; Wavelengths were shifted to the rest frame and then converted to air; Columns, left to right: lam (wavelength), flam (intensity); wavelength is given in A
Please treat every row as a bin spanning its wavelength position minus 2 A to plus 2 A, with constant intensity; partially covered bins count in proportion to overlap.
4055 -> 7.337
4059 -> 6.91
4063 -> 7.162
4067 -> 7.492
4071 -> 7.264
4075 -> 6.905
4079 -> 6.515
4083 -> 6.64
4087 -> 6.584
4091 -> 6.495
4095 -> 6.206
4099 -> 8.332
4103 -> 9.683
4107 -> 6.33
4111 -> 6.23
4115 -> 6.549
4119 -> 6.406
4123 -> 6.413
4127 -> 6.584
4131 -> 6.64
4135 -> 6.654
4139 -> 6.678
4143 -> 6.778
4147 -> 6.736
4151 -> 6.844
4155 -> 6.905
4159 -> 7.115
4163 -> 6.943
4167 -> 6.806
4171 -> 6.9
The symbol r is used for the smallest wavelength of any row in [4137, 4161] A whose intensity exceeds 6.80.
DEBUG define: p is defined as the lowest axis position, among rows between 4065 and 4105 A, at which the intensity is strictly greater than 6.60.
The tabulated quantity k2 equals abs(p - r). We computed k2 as 84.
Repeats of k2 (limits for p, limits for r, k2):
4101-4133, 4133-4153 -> 48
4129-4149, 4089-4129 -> 32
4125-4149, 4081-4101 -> 32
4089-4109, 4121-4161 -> 52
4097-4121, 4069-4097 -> 28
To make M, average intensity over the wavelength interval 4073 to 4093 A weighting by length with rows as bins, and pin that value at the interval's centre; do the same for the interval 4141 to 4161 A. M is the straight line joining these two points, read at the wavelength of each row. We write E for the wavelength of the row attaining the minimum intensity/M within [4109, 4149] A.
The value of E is 4111 A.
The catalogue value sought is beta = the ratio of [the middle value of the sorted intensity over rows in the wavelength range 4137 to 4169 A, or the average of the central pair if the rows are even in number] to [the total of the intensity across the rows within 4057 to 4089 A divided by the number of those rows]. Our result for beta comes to 0.98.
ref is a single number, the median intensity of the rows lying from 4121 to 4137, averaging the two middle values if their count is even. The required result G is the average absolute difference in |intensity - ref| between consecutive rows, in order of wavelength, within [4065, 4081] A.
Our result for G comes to 0.26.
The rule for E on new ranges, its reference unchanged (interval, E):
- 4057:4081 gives 4079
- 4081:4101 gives 4095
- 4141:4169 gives 4167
